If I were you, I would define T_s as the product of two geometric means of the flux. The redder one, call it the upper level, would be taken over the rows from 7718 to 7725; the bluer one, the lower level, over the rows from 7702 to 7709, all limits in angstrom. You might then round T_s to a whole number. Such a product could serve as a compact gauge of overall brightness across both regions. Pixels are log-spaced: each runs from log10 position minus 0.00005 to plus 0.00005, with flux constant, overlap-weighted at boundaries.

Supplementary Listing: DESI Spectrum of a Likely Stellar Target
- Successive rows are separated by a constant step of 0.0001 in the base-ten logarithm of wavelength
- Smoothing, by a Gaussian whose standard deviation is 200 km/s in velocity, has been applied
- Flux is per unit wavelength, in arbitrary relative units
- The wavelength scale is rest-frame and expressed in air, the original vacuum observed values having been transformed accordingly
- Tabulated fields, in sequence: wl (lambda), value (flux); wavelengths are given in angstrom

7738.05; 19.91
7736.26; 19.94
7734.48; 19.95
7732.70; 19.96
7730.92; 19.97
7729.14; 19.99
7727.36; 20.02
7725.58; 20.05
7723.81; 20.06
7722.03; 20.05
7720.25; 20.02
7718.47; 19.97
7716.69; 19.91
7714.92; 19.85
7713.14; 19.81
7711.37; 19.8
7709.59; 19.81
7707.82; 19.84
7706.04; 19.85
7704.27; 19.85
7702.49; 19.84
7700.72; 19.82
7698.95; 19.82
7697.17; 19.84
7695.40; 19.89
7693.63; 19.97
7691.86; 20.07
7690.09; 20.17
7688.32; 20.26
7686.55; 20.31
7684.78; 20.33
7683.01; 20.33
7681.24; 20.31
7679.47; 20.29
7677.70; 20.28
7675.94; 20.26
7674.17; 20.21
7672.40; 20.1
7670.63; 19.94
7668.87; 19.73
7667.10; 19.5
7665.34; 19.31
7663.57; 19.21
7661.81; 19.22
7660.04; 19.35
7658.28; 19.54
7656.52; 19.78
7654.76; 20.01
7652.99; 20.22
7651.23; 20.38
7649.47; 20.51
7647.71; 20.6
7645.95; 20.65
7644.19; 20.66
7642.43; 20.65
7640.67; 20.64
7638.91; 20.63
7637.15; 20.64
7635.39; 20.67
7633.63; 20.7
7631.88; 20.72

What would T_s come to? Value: 397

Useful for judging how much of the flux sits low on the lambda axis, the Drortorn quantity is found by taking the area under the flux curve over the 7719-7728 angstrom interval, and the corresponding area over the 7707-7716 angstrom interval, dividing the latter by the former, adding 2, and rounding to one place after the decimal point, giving 3.0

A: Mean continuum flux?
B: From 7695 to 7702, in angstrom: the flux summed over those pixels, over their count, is 19.8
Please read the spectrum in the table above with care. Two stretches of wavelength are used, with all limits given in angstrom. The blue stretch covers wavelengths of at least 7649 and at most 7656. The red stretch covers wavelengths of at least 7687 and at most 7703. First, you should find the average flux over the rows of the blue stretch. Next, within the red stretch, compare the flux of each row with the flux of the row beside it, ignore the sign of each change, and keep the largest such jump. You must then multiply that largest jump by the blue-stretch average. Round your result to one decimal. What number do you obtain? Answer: 2.0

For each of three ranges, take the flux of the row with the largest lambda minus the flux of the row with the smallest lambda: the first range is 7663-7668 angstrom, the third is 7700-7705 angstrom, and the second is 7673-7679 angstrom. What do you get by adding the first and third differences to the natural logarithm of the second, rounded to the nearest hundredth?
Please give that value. -2.34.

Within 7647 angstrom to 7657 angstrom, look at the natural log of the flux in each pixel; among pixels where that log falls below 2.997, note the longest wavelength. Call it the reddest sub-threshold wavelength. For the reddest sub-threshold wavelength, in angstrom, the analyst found 7656.52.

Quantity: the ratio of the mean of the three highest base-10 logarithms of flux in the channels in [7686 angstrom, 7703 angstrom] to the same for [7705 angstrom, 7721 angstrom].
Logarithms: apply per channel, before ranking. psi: 1.00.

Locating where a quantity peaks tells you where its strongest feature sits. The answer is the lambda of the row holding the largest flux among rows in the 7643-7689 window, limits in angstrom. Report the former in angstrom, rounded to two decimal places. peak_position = 7644.19 angstrom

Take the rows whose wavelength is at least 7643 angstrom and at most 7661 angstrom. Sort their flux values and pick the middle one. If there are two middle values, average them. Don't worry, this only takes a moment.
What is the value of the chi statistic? 20.3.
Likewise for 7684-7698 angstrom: 20.1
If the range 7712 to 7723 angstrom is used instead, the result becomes 19.9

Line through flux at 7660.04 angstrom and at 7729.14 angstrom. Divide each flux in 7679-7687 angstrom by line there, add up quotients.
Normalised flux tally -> 5.2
